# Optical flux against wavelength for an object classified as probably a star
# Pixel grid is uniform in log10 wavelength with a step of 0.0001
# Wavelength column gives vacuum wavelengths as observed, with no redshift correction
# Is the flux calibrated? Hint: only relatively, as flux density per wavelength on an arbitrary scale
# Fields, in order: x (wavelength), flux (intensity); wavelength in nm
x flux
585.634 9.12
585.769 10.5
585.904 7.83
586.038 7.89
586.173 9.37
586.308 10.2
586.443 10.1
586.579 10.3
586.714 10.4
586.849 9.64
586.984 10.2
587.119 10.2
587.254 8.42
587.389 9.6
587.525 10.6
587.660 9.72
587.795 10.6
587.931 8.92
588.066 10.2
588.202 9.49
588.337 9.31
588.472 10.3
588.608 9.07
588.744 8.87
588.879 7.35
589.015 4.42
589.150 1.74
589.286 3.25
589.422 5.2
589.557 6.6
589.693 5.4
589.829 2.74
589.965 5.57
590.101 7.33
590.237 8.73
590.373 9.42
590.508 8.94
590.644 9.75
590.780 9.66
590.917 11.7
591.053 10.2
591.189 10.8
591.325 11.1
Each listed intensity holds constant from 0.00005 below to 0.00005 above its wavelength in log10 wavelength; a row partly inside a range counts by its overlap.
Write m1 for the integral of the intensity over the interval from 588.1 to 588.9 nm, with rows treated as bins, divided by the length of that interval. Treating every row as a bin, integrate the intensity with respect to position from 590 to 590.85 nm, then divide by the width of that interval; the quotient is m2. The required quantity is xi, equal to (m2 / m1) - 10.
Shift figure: -9.0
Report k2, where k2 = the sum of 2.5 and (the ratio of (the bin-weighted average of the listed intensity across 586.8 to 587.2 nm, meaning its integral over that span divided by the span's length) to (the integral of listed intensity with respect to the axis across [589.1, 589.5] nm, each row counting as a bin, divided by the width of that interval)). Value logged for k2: 5.31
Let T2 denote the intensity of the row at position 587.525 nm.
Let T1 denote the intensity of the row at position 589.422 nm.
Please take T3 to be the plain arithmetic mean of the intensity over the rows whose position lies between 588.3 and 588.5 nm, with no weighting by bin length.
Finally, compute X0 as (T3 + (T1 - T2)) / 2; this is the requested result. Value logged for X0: 2.2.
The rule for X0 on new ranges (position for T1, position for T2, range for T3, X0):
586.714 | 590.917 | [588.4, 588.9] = 3.8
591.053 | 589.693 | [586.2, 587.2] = 7.5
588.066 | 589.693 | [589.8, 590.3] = 5.4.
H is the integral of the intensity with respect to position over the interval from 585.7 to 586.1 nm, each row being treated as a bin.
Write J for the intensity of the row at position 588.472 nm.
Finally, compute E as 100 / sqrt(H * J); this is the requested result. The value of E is 17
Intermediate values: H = 3.5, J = 10.3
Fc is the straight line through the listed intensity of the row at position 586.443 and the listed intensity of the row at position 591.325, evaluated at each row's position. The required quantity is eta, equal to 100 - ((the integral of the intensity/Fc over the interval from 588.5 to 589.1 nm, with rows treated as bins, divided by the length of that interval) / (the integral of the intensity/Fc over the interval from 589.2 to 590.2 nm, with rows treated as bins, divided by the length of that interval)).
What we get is 98.5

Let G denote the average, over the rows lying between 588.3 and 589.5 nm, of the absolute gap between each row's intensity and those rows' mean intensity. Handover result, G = 2.6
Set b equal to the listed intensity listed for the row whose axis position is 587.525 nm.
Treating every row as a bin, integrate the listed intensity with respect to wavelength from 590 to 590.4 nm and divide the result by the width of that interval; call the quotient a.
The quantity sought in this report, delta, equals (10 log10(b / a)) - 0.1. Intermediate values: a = 8.2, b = 10.6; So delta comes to 1.0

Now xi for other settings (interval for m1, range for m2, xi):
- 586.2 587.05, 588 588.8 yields -9.1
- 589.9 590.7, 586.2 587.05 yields -8.8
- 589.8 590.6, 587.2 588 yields -8.7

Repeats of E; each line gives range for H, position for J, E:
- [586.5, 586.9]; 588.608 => 17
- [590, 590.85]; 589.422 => 16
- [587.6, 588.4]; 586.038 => 13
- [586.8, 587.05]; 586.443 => 20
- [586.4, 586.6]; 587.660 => 23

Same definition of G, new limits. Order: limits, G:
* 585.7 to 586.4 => 1.0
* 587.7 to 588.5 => 0.6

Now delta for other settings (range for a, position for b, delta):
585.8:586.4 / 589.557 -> -1.4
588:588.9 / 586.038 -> -0.8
